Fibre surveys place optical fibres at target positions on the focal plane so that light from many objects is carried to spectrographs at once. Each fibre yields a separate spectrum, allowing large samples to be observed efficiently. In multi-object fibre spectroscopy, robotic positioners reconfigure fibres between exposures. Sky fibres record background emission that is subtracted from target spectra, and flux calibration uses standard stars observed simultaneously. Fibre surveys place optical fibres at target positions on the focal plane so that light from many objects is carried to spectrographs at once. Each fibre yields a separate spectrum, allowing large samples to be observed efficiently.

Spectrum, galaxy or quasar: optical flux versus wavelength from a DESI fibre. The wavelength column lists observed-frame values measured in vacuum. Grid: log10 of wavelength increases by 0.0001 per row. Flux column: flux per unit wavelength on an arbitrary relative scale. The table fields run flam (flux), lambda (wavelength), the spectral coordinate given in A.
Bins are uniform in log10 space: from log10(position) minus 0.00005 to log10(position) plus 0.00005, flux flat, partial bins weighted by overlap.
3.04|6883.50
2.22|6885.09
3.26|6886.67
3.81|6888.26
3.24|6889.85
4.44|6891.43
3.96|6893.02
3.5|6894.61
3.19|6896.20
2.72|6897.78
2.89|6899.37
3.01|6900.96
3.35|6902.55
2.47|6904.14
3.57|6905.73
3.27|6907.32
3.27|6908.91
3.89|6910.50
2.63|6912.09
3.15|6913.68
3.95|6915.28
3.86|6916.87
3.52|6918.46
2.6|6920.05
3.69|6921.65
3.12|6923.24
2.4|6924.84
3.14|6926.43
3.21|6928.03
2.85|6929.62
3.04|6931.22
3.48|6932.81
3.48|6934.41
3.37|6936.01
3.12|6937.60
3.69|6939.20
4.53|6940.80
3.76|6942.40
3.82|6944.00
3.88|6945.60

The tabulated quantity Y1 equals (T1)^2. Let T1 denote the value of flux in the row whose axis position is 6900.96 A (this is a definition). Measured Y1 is 9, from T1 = 3.01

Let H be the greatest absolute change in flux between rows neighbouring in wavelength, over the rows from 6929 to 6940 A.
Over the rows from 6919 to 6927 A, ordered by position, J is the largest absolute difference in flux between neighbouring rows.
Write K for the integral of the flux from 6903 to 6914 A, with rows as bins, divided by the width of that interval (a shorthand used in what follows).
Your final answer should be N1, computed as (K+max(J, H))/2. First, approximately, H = 0.6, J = 1.09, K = 3.2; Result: 2.14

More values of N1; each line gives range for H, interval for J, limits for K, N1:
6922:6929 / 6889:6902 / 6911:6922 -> 2.27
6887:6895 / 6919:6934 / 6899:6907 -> 2.14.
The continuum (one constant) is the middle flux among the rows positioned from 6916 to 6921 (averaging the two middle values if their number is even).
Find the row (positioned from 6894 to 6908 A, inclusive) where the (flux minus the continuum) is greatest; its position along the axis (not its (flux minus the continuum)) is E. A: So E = 6905.73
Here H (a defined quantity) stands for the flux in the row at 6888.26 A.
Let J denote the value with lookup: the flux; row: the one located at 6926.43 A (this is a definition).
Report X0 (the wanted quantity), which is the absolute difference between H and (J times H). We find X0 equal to 8.2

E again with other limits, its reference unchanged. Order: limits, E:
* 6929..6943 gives 6940.80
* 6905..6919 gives 6915.28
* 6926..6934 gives 6932.81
